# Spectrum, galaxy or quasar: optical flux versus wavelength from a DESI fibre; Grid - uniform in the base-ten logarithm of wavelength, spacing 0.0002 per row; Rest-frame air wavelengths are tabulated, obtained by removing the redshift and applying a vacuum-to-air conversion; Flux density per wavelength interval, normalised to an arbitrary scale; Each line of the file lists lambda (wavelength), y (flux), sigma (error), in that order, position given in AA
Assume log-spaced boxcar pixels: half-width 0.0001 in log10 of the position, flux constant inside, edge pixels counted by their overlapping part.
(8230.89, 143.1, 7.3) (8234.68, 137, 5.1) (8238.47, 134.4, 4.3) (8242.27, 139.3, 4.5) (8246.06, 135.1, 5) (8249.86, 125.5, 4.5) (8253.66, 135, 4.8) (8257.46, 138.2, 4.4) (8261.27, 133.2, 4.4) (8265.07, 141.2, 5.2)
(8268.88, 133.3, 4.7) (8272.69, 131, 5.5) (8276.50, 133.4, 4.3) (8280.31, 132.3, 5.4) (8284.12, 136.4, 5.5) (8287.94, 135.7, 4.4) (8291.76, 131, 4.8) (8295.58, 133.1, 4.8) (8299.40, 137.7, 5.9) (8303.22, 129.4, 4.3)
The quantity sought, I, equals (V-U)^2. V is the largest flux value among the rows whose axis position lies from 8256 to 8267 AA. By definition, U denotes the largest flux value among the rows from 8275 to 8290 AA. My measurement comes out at 23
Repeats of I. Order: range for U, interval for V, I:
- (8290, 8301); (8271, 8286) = 2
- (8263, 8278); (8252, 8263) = 9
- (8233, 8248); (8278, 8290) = 8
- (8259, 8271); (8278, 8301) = 12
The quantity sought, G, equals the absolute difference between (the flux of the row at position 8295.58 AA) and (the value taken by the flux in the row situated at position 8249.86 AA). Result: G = 8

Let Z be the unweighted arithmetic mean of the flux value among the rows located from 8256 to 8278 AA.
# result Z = 135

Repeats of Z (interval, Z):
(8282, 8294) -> 134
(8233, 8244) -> 137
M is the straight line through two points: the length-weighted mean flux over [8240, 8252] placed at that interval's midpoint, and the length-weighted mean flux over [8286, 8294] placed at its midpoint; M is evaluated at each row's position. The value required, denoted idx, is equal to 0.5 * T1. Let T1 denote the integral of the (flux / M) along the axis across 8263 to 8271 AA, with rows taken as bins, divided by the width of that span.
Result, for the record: 0.514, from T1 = 1.03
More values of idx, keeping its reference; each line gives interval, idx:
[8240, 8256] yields 0.502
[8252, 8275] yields 0.507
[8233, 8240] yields 0.509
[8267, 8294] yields 0.500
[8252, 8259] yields 0.512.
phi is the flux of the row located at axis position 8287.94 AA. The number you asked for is 135.7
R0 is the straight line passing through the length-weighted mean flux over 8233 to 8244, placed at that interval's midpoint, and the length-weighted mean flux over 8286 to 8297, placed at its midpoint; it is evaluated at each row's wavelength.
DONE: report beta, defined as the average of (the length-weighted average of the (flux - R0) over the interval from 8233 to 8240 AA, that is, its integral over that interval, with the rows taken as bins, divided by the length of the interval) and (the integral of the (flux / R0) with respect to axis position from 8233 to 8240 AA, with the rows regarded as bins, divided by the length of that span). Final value -0.1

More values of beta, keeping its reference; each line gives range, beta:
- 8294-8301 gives 1.8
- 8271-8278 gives -0.6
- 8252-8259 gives 1.0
